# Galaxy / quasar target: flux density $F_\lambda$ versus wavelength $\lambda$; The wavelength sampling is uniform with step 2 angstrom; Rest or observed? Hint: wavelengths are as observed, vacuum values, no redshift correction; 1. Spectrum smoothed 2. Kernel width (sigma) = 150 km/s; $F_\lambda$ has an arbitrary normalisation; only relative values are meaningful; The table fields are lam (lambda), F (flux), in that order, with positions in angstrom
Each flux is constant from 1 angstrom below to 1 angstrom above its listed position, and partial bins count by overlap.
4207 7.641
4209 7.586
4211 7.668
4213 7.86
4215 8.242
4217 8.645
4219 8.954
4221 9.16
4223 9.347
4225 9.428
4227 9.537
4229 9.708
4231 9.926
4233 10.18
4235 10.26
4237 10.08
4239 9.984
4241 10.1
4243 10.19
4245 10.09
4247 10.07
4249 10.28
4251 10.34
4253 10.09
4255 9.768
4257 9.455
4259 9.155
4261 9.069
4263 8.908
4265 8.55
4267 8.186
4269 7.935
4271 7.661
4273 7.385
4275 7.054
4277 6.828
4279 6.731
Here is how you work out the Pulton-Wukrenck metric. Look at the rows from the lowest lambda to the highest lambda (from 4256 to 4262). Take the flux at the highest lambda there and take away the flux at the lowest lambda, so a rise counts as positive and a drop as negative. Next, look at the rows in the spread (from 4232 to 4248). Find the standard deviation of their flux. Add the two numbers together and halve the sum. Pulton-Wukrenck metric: -0.15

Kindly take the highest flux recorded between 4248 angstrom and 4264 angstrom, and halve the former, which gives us 5.17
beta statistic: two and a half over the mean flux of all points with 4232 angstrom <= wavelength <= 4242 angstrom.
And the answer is 0.247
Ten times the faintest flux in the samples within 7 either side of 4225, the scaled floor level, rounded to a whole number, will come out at 90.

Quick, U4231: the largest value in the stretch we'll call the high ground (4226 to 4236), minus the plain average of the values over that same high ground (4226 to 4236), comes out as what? 0.34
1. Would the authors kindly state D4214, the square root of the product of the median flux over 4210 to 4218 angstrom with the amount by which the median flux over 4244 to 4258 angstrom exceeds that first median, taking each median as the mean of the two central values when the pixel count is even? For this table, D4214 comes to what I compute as 4.1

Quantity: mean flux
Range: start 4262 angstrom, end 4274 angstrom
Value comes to 8.1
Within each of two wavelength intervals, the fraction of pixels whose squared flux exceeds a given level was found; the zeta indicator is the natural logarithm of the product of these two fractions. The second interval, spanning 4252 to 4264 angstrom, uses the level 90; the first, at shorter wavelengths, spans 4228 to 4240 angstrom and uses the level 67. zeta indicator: -1.1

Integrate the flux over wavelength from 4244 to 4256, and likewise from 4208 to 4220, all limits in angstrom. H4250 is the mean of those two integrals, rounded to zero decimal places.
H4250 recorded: 110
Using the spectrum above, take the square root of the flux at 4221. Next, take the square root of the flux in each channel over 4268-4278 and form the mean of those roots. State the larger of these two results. 3.03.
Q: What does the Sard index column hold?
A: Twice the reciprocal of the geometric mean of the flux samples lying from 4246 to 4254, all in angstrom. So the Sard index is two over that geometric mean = 0.196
